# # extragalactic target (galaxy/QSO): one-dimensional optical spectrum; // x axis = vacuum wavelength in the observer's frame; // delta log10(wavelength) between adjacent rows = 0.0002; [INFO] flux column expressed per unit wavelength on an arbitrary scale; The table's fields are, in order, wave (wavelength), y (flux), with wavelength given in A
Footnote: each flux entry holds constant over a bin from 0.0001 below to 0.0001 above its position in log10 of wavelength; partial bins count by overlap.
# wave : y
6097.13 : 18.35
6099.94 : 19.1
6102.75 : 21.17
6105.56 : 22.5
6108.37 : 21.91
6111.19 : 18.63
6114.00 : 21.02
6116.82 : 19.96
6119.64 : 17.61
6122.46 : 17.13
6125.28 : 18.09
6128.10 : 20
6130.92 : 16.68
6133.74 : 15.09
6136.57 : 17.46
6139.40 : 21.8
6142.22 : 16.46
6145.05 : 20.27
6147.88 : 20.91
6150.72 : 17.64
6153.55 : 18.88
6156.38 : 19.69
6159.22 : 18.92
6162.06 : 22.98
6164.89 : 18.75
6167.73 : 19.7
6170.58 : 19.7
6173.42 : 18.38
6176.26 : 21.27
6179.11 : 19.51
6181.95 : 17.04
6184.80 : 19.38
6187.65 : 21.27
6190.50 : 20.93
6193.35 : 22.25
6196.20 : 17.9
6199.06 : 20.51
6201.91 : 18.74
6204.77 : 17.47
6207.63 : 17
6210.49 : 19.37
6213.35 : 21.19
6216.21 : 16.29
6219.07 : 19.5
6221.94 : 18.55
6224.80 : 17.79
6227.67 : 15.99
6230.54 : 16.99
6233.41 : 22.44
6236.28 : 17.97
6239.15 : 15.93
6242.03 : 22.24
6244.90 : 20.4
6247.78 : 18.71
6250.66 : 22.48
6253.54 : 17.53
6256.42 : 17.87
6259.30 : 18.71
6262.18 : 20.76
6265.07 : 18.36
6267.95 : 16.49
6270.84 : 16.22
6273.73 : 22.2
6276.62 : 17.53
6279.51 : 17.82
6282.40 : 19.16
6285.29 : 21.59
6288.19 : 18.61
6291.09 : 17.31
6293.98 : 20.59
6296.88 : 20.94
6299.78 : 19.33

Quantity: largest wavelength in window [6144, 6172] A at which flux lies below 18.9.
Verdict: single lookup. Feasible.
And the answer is 6164.89 A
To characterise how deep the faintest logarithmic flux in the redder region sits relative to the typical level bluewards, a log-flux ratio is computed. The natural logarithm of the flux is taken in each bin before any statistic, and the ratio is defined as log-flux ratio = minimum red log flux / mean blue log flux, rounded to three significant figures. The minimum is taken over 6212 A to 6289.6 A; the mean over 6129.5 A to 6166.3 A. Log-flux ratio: 0.944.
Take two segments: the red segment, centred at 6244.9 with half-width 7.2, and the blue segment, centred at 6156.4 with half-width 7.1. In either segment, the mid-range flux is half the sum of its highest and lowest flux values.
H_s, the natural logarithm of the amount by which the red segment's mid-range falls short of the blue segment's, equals 0.1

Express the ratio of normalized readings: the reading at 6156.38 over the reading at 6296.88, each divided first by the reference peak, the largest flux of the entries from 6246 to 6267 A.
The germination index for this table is 0.94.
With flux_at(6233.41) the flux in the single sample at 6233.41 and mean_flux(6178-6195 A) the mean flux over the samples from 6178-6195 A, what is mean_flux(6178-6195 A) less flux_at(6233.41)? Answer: -2.4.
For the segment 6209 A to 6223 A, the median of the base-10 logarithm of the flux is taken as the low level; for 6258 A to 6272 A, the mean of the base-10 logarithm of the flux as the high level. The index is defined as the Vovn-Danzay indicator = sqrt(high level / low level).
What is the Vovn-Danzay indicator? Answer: 0.99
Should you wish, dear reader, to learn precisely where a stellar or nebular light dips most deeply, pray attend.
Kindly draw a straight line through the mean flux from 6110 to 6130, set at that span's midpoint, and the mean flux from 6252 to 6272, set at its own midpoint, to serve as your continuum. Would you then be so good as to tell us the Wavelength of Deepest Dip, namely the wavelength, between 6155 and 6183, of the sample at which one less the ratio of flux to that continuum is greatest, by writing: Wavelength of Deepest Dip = 6181.95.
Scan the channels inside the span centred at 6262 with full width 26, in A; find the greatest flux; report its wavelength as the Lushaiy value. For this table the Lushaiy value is 6250.66 A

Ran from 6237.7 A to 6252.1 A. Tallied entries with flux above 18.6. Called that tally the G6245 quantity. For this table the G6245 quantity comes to 4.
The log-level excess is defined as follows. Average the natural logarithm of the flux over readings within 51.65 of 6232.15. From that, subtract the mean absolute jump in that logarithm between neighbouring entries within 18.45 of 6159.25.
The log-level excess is 2.83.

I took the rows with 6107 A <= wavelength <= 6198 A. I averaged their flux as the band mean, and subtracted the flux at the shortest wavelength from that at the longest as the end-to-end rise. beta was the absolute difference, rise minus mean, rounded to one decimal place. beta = 23.3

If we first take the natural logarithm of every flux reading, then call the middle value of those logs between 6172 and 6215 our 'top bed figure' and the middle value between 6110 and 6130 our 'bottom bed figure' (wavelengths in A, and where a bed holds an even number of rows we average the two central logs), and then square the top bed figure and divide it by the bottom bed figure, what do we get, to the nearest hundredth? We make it 3.00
